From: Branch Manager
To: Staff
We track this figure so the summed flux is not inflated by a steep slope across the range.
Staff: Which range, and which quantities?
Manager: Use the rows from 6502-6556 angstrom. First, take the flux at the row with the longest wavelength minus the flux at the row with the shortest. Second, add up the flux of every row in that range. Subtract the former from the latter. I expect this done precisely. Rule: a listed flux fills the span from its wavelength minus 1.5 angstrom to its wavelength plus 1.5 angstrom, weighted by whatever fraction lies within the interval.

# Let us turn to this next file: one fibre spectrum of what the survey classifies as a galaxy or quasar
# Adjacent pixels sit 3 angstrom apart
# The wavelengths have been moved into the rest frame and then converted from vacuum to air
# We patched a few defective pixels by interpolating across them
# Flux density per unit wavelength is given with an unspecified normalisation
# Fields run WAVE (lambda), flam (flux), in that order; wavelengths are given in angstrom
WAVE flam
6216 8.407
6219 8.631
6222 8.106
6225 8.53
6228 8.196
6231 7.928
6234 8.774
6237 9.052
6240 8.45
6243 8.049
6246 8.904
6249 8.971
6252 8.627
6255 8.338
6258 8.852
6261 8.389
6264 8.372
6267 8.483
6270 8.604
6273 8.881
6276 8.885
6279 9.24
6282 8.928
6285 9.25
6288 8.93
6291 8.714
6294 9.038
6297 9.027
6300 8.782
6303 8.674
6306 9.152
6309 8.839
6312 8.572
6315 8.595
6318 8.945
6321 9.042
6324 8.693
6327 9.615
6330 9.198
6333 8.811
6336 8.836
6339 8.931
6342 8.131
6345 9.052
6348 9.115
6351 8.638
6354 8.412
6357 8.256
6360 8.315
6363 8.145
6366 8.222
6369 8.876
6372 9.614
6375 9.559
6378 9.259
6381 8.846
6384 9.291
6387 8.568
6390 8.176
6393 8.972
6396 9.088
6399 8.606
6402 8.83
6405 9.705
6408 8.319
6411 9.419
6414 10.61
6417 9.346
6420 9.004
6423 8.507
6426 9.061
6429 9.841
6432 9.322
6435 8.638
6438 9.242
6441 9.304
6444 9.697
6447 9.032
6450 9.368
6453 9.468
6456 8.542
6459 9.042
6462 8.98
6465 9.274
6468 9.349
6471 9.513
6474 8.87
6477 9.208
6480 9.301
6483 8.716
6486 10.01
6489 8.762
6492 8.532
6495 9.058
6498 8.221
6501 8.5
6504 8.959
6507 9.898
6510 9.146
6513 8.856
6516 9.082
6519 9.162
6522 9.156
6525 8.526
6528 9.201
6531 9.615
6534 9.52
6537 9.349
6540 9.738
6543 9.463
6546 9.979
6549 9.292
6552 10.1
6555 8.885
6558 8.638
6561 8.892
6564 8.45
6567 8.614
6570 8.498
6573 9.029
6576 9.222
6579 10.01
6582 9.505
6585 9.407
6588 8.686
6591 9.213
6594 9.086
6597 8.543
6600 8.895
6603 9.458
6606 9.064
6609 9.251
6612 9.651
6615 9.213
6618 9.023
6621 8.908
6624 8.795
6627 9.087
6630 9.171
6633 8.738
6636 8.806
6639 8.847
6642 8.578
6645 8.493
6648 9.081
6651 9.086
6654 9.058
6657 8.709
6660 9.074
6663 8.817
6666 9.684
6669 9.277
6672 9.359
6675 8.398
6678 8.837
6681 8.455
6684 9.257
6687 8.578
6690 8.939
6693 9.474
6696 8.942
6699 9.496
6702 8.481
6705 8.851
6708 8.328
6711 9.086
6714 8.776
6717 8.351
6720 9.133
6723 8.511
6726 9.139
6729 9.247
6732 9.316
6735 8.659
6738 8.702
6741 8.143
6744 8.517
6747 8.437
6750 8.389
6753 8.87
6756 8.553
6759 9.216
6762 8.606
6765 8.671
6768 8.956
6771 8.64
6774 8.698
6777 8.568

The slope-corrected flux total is 168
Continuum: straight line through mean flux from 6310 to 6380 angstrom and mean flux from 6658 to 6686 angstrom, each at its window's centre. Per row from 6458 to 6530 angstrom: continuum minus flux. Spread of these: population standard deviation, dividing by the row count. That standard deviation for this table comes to 0.41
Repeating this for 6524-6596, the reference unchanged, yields 0.48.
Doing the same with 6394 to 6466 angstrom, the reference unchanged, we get 0.49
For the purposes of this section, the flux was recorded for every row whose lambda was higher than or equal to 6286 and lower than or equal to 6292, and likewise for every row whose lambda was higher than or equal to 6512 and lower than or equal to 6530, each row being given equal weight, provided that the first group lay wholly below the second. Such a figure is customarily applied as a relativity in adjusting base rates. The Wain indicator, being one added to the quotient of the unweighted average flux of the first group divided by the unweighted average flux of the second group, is 1.98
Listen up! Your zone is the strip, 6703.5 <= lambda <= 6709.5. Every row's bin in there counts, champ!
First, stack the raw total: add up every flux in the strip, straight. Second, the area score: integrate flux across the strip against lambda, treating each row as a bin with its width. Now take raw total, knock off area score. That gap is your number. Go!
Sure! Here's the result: -34.4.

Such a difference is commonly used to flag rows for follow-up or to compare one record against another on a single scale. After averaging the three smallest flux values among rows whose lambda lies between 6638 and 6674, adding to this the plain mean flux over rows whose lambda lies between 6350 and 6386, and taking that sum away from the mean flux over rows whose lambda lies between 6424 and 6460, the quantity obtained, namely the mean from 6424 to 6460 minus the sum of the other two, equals -8.17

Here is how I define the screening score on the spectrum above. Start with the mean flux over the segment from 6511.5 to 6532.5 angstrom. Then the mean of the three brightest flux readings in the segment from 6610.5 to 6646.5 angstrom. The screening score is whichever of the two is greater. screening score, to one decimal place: 9.3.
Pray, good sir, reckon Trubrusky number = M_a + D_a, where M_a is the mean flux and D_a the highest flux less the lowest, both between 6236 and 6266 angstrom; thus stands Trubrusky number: 9.6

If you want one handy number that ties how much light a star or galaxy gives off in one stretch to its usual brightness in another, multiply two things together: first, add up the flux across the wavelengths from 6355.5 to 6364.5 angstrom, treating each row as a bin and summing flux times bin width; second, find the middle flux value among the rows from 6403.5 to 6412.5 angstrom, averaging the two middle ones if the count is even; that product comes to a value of 698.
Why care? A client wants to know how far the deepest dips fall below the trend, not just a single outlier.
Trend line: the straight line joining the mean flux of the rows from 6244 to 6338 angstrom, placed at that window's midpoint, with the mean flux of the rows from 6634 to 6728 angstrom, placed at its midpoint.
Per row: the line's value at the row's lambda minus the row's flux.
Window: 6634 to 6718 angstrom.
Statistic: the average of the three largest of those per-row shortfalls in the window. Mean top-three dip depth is 0.5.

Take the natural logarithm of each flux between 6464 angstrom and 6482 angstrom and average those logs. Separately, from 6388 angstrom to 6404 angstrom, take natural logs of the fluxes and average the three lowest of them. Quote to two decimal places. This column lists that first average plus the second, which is 4.37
